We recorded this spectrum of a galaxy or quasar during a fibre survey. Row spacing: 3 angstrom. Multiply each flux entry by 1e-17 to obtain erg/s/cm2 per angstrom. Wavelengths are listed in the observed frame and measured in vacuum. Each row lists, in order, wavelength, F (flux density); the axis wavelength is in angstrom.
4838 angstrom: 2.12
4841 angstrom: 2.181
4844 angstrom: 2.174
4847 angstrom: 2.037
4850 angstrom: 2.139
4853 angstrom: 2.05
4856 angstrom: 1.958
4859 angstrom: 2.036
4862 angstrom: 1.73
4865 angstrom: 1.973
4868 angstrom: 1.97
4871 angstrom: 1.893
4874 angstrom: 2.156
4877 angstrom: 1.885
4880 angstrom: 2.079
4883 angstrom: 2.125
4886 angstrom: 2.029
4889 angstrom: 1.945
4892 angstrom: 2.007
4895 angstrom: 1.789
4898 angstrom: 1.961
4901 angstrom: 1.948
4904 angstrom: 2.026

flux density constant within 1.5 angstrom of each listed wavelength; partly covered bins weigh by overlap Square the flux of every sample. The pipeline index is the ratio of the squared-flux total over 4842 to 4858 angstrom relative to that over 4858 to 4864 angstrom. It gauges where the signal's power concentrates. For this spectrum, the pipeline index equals 3.0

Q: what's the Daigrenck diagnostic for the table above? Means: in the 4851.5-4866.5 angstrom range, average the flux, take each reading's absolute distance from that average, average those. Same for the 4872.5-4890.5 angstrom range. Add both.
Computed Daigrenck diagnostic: 0.17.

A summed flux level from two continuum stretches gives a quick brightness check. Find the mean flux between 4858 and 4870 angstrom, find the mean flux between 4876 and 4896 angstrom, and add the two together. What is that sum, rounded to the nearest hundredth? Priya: 3.91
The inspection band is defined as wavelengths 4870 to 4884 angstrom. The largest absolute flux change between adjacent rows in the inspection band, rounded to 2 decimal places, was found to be 0.27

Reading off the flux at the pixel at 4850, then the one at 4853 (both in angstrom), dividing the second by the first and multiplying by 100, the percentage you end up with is 96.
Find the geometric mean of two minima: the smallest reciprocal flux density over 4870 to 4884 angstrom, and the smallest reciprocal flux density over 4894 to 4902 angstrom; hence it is 0.486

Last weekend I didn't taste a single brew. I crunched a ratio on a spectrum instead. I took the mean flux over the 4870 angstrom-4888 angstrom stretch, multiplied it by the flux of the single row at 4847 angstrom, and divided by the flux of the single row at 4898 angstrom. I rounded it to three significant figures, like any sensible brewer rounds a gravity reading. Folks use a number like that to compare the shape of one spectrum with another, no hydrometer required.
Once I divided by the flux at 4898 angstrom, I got 2.11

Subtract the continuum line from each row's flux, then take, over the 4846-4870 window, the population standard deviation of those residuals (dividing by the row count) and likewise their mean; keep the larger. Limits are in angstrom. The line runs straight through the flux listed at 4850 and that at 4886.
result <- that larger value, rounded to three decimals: 0.102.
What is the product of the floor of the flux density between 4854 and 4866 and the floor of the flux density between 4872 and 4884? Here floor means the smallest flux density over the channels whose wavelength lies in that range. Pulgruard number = 3.3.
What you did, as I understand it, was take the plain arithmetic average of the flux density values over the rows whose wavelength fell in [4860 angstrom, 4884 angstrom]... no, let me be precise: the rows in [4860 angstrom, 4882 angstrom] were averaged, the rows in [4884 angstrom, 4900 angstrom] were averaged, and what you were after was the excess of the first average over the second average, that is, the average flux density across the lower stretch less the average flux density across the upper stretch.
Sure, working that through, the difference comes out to 0.009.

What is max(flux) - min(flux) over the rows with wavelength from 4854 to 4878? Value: 0.43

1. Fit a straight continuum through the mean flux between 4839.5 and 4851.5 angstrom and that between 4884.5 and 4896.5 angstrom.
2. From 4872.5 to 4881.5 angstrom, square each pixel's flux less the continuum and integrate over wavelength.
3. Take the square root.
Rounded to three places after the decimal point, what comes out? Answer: 0.356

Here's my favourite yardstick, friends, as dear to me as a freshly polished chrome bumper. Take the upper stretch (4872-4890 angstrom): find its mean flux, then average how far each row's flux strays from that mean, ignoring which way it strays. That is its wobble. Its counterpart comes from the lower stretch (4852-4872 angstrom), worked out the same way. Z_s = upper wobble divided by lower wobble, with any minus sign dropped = 1.10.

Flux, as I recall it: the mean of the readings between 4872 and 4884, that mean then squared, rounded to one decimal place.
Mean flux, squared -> 4.2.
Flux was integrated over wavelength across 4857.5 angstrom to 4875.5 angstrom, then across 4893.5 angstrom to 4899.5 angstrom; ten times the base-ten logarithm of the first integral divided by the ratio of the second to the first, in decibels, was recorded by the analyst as 20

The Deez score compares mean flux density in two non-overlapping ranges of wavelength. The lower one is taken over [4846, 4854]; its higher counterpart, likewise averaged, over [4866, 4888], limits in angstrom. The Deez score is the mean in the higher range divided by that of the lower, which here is 0.97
